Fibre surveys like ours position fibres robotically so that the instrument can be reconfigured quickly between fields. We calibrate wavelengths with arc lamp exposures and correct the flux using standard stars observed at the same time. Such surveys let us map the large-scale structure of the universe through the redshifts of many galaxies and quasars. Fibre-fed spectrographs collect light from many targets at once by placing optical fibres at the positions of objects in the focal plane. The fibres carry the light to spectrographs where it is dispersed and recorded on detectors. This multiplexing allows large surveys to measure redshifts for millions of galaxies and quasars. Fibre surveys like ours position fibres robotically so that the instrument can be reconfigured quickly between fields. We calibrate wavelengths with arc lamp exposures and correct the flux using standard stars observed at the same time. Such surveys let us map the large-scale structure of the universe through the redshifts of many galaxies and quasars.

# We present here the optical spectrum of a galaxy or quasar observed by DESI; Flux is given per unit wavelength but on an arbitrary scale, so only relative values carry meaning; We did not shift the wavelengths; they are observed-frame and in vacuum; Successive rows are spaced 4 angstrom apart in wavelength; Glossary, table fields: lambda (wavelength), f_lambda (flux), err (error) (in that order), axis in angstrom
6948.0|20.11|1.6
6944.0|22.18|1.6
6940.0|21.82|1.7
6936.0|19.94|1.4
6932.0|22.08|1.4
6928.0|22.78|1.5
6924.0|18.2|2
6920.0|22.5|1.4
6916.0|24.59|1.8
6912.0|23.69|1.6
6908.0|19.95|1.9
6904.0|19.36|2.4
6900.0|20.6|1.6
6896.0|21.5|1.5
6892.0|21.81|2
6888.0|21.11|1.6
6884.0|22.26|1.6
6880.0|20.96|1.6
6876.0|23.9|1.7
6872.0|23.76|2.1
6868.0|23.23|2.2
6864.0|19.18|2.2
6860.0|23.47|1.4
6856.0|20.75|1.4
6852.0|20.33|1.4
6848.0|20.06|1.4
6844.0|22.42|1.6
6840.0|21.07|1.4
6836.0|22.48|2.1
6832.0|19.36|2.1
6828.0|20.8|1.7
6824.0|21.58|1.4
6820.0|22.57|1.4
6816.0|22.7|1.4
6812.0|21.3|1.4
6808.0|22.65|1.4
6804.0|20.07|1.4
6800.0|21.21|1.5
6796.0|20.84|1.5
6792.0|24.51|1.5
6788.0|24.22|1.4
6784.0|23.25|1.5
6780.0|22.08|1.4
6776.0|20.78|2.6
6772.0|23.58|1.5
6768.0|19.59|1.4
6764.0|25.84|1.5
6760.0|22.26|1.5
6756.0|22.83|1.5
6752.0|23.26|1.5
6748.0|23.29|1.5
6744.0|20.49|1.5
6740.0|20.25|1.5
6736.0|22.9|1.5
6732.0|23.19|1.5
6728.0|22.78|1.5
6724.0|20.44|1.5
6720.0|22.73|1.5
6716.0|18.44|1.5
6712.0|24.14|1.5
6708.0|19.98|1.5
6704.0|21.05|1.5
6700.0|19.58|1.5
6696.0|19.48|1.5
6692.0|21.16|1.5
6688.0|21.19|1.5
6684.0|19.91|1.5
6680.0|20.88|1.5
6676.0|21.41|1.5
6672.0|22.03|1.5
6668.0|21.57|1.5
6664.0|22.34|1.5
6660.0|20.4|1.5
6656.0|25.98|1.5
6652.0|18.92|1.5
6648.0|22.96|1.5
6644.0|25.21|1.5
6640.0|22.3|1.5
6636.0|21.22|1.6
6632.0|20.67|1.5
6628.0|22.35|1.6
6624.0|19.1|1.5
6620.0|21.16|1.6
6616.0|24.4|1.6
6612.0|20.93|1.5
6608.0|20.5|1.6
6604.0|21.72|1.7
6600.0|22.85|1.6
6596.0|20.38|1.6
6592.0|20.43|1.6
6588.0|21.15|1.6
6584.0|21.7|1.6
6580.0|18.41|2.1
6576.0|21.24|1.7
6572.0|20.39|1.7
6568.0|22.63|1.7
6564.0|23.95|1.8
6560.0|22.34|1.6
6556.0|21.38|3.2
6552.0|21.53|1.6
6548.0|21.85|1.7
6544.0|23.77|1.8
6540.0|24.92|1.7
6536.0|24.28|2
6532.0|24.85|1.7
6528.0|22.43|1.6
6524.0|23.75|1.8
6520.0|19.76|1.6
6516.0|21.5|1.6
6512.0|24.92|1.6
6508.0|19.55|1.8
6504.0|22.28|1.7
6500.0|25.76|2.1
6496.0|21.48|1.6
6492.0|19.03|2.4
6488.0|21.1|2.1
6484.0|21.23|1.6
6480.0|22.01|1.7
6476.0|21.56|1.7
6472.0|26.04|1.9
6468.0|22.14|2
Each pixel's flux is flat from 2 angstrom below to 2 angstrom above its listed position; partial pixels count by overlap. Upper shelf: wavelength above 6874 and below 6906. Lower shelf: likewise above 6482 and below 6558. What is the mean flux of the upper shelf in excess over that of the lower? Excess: -1.0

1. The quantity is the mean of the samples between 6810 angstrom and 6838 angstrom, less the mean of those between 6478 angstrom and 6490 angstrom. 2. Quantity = 0.09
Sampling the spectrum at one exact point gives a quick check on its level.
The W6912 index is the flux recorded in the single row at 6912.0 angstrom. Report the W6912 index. 23.69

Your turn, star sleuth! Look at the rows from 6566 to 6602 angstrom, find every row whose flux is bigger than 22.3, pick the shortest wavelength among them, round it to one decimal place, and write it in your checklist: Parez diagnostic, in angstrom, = 6568.0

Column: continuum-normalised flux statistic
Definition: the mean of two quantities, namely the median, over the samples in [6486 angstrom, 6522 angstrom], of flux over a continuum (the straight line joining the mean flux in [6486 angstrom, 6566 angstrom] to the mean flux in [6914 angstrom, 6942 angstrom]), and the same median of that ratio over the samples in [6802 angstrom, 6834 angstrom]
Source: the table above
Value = 0.96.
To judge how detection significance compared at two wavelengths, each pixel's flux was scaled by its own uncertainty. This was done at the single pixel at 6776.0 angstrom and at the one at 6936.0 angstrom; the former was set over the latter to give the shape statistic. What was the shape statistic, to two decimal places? 0.56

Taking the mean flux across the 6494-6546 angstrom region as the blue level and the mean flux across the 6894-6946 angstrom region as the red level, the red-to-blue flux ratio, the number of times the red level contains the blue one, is 0.93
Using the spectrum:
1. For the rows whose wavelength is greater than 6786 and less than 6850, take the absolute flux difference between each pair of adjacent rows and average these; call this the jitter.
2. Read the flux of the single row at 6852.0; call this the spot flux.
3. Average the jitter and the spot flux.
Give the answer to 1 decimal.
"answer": 10.9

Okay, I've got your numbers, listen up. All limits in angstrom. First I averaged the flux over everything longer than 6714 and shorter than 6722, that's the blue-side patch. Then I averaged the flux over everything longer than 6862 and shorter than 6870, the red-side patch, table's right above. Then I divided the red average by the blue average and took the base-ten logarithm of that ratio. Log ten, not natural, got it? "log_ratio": 0.013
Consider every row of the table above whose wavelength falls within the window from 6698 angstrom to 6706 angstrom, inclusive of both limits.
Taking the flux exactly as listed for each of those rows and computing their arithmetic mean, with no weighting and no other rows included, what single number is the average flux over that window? 20.3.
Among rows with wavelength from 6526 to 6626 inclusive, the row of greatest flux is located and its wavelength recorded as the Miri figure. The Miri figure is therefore 6540.0 angstrom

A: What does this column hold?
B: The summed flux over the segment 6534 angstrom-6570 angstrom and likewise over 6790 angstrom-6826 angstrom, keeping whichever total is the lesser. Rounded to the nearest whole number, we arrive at 197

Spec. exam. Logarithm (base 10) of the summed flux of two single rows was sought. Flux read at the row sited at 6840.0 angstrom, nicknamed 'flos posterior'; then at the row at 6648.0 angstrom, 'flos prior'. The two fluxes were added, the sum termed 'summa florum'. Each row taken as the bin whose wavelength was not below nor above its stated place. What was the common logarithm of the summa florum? 1.64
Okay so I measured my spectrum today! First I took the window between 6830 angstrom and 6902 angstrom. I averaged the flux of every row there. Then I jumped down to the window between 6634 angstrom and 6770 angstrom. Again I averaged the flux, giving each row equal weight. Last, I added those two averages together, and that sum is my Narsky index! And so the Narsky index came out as 43.3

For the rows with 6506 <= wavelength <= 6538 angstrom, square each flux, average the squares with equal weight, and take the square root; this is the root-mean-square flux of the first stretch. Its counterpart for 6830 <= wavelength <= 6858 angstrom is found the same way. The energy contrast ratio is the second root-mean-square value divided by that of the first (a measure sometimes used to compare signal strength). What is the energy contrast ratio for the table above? 0.92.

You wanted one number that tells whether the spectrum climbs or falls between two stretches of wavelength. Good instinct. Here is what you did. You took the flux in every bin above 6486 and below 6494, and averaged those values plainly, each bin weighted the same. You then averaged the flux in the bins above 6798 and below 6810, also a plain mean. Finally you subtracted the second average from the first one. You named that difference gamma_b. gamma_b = -1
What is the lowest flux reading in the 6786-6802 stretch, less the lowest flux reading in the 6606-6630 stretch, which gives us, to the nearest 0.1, 1.7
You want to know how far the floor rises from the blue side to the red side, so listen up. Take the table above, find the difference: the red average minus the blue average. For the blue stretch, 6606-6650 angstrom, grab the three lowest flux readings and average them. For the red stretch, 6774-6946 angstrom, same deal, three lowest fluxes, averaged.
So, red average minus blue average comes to -1.18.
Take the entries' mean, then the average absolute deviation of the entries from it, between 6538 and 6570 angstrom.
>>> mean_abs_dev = 1.1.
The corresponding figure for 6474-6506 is 1.2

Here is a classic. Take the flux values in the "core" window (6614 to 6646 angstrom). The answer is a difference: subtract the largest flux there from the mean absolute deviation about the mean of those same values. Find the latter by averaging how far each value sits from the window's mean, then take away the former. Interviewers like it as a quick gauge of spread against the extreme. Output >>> -23.7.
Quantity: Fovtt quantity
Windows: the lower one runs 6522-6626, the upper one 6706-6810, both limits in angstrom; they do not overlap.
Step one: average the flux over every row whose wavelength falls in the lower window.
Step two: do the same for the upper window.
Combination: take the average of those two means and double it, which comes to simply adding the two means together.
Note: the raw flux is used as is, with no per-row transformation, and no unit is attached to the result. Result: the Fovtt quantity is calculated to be 44.1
